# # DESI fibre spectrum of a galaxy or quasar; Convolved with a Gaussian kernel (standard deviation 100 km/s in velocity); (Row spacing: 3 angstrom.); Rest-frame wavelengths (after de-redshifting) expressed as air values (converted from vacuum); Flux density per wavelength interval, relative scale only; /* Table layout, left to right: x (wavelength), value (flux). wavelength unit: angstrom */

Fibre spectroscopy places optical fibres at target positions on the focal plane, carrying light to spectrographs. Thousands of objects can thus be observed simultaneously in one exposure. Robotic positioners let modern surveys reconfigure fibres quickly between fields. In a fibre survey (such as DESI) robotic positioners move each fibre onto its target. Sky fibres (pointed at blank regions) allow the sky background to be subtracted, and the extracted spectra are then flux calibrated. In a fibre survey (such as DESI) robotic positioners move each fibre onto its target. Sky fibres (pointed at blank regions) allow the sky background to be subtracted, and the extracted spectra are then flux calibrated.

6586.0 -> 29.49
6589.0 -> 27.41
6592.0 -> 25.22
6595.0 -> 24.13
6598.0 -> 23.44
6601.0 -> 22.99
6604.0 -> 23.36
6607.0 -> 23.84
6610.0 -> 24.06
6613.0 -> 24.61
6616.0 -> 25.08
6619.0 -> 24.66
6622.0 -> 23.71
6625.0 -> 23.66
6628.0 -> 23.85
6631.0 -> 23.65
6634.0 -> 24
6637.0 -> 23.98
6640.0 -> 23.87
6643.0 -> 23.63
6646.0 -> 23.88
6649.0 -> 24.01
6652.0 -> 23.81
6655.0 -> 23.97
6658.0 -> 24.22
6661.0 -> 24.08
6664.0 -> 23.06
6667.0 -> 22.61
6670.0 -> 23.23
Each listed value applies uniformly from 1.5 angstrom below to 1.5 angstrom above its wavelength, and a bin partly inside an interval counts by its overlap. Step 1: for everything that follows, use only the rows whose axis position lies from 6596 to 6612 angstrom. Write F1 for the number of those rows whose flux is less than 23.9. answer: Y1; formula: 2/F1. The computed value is 0.50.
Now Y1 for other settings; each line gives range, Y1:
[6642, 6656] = 0.67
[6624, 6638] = 0.67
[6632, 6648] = 0.67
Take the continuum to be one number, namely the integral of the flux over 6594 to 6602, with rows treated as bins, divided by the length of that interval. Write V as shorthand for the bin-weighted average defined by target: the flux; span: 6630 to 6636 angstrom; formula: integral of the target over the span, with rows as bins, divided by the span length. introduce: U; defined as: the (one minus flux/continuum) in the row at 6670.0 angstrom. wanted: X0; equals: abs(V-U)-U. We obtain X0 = 23.8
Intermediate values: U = 0.01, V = 23.9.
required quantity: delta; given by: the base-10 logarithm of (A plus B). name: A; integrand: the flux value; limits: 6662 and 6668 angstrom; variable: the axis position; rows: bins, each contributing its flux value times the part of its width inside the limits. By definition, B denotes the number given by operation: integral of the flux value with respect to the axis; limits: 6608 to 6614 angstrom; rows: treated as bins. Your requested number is 2.452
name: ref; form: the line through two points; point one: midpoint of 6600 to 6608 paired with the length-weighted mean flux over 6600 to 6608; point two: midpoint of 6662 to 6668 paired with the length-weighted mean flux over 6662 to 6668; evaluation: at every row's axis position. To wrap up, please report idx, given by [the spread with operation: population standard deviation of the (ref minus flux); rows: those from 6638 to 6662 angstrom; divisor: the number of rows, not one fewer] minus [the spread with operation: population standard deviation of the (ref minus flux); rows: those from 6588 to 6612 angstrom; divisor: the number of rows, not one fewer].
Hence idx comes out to -1.1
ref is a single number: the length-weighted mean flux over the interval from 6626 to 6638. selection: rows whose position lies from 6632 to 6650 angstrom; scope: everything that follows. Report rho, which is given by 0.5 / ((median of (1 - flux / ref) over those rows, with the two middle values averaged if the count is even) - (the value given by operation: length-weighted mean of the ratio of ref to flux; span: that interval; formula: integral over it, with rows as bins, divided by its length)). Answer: -0.499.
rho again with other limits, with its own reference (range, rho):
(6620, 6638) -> -0.501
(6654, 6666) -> -0.495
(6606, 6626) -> -0.504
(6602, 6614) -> -0.499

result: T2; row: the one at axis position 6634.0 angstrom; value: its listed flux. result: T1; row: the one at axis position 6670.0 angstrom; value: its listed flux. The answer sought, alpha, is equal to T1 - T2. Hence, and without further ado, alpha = -0.8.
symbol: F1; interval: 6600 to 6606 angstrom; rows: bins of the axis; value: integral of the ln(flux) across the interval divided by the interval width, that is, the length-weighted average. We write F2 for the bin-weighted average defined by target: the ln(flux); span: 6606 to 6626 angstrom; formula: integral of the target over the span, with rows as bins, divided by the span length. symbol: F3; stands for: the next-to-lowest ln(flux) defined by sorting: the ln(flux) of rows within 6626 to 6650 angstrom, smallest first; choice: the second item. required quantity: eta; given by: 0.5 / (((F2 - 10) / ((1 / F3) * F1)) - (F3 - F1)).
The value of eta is -0.0728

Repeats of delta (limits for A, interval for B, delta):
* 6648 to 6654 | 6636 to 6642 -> 2.458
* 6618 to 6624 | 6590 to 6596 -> 2.469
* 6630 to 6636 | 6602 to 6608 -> 2.454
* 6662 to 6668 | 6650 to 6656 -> 2.449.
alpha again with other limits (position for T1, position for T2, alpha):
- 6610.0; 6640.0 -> 0.2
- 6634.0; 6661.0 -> -0.1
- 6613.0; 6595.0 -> 0.5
